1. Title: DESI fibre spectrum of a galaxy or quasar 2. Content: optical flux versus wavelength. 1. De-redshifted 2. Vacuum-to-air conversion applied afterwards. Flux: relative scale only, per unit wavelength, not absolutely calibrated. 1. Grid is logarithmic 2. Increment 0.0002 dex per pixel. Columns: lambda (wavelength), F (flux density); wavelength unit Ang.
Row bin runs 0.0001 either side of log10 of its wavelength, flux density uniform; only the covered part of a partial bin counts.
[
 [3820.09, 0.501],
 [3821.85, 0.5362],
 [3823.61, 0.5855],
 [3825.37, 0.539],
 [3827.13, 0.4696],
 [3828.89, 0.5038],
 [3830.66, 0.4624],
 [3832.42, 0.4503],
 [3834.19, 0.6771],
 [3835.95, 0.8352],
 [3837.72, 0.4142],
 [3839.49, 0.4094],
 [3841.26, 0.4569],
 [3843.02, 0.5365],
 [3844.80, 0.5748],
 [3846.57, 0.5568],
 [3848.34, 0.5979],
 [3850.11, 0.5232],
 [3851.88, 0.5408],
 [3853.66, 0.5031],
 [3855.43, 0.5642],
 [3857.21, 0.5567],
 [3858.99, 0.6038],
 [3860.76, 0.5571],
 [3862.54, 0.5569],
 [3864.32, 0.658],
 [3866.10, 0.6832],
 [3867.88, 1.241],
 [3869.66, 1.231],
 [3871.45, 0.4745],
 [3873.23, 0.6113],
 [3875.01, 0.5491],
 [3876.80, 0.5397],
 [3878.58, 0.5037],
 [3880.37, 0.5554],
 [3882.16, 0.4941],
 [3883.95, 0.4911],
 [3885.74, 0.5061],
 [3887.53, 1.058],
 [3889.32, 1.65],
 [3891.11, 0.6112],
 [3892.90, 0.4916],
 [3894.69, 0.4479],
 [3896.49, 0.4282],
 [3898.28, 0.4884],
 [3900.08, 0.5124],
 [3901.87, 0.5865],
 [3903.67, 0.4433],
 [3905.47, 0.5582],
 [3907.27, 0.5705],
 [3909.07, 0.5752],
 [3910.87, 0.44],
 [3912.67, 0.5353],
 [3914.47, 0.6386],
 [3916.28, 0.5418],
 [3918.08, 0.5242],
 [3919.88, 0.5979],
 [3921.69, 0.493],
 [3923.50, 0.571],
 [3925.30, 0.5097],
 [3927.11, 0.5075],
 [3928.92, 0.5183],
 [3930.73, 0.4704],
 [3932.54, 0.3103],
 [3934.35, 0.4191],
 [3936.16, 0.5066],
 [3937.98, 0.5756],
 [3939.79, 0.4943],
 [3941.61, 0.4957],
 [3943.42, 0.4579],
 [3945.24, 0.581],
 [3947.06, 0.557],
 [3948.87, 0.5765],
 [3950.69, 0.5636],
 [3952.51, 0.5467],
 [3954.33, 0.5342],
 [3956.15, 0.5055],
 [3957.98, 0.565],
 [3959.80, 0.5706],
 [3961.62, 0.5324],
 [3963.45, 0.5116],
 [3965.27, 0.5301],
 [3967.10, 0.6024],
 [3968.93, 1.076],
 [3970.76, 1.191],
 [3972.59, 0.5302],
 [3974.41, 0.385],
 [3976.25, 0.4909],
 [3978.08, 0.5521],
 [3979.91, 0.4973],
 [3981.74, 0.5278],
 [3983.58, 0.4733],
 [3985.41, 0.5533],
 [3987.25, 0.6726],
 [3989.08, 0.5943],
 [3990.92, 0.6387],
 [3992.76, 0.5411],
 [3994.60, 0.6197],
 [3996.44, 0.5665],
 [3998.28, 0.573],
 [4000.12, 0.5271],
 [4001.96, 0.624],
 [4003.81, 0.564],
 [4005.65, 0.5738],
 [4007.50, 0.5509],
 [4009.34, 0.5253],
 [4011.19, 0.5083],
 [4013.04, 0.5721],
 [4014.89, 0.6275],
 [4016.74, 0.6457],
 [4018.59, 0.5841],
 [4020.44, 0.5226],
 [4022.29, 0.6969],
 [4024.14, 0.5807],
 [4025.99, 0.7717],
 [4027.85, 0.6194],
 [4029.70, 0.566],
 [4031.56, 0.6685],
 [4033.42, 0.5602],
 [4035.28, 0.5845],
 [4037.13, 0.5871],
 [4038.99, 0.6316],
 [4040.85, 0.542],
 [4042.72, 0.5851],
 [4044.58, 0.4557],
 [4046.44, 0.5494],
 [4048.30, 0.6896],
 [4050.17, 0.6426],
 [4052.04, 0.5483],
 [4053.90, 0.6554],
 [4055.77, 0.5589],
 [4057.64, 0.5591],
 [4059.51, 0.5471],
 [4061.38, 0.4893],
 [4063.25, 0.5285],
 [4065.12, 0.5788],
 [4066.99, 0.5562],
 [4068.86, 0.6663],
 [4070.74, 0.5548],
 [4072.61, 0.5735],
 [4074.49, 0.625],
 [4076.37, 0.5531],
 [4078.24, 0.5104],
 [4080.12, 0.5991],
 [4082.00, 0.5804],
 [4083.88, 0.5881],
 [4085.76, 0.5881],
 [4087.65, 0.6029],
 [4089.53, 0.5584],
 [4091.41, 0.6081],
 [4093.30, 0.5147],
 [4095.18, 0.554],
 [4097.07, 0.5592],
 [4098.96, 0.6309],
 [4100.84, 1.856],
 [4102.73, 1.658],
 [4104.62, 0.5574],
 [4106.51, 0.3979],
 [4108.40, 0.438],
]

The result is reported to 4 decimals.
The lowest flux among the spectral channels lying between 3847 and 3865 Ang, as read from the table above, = 0.5031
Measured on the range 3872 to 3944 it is 0.3103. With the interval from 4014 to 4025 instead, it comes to 0.5226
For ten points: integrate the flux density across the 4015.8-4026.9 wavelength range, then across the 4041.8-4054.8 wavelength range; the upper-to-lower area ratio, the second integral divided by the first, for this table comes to 1.1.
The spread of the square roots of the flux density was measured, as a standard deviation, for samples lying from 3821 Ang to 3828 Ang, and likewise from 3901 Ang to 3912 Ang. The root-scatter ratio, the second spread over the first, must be 1.5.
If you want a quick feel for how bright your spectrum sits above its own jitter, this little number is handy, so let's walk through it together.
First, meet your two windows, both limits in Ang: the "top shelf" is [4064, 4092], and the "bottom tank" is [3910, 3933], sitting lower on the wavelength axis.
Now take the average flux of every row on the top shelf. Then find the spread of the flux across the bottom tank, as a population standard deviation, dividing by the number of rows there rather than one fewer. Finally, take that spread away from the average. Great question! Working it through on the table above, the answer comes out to 0.506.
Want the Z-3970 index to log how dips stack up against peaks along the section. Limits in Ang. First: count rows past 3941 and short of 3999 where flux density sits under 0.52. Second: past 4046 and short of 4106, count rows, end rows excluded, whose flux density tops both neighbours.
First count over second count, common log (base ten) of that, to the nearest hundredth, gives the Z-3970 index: -0.10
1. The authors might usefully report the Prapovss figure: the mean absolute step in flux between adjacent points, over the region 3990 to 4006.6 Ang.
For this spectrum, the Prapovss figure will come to 0.056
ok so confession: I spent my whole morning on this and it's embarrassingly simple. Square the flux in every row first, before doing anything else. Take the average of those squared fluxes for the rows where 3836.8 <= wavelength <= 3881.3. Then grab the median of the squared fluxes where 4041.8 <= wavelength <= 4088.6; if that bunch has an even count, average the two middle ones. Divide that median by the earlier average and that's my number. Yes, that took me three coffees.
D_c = 0.82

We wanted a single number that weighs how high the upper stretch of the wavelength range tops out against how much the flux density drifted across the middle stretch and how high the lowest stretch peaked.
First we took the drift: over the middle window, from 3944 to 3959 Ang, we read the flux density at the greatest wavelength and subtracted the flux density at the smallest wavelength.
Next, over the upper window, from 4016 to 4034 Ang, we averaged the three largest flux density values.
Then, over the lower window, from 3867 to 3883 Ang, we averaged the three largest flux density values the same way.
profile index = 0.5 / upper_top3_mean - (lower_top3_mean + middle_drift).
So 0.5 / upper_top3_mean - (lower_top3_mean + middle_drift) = -0.31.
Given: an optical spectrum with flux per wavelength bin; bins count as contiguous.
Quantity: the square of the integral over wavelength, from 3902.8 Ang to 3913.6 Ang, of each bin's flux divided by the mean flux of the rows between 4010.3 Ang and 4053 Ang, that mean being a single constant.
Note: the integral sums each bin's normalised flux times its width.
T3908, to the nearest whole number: 89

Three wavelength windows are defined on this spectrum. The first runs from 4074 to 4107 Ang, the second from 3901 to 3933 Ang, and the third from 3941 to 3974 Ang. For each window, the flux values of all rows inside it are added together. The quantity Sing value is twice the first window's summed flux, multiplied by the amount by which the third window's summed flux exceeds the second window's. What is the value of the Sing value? 39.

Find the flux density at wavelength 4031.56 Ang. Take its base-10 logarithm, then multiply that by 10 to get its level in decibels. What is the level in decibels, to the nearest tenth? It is -1.7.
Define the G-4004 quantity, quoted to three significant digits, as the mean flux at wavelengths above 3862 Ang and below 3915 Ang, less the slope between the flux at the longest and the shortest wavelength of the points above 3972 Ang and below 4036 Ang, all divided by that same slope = 735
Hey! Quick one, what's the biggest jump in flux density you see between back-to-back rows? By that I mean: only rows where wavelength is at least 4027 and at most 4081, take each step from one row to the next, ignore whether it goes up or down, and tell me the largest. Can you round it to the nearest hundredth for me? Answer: 0.14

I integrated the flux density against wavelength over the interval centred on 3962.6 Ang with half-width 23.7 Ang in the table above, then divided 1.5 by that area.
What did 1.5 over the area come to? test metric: 0.0552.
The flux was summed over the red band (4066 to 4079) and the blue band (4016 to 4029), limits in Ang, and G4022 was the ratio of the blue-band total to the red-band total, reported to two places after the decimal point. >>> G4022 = 1.09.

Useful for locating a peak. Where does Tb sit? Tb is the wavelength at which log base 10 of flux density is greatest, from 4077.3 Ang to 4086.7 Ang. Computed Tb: 4080.12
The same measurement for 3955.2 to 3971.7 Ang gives 3970.76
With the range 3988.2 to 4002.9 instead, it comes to 3990.92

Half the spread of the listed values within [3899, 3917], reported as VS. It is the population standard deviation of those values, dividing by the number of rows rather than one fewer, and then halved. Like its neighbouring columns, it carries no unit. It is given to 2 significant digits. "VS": 0.029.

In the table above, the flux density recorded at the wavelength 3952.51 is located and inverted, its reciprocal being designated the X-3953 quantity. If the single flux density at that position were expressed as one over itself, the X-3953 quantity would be 1.83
